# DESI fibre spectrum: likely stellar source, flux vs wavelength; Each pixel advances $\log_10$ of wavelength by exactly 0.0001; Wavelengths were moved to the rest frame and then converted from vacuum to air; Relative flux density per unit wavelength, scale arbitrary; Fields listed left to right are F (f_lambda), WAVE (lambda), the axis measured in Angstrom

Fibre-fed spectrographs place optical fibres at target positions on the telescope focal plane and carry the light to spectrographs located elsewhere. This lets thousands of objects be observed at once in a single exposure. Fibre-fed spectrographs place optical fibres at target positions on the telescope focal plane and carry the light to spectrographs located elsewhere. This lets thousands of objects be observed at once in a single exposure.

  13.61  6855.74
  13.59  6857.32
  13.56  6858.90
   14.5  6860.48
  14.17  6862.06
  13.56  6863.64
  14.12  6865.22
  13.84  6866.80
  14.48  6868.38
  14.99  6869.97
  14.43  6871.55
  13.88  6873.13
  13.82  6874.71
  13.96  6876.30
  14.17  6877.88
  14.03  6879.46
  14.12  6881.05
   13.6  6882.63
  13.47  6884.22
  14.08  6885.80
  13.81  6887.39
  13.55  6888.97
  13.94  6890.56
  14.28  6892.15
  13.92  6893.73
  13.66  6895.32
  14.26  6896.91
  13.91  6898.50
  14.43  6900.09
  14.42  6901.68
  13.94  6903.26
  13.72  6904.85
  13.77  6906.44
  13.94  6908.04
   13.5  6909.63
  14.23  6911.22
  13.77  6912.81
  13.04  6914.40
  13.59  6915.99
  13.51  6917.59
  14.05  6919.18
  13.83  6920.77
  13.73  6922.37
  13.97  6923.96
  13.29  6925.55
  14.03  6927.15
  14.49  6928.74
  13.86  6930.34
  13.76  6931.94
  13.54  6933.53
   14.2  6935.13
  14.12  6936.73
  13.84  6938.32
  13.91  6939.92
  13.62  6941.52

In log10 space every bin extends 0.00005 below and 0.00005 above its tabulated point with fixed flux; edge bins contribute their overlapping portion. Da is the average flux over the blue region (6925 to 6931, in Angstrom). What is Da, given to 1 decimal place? 13.9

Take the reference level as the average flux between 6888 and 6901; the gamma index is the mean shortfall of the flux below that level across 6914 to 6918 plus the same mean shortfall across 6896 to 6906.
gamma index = 0.49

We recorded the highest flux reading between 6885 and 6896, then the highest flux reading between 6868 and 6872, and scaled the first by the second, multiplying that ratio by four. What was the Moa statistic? 3.81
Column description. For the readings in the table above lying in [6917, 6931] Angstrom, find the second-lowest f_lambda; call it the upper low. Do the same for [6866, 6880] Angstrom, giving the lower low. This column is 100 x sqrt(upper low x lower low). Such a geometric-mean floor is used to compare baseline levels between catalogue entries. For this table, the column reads 1367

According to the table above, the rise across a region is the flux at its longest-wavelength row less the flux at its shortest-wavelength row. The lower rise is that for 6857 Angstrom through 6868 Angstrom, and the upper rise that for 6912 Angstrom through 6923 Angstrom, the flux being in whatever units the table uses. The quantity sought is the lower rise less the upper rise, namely 0.3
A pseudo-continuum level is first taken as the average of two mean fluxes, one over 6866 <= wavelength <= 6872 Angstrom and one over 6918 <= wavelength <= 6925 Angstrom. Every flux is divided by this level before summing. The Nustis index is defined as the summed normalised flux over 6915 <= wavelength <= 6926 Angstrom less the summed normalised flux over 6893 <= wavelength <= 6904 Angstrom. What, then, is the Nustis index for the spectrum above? -0.18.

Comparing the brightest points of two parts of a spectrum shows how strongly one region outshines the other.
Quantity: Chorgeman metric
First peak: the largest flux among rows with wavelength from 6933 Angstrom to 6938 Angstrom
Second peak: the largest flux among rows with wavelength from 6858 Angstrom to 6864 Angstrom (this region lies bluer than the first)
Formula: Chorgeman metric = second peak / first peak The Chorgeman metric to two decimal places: 1.02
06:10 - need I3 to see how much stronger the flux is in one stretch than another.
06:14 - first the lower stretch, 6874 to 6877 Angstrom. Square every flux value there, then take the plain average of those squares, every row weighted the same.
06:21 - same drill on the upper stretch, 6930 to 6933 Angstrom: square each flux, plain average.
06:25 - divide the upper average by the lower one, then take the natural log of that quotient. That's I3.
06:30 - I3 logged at -0.01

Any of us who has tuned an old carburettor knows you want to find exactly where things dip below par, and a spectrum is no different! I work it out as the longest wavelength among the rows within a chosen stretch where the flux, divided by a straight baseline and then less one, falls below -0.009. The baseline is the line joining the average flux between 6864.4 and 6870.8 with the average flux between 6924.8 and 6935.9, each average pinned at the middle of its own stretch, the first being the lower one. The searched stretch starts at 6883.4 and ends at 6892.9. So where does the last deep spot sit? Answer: 6890.56 Angstrom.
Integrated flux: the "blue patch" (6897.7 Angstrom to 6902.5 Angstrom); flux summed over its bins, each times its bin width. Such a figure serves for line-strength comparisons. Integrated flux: 68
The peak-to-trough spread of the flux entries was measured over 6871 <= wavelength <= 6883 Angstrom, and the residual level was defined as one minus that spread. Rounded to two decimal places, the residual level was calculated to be 0.17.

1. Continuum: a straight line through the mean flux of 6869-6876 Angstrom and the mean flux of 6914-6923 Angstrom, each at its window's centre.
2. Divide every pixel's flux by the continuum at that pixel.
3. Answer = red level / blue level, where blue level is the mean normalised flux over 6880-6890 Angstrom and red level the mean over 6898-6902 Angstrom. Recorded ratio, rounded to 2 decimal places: 1.05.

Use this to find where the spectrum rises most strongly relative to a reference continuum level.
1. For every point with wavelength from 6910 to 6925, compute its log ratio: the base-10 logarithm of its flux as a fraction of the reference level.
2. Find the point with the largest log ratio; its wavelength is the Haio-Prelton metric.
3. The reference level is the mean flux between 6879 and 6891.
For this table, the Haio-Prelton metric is 6911.22 Angstrom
